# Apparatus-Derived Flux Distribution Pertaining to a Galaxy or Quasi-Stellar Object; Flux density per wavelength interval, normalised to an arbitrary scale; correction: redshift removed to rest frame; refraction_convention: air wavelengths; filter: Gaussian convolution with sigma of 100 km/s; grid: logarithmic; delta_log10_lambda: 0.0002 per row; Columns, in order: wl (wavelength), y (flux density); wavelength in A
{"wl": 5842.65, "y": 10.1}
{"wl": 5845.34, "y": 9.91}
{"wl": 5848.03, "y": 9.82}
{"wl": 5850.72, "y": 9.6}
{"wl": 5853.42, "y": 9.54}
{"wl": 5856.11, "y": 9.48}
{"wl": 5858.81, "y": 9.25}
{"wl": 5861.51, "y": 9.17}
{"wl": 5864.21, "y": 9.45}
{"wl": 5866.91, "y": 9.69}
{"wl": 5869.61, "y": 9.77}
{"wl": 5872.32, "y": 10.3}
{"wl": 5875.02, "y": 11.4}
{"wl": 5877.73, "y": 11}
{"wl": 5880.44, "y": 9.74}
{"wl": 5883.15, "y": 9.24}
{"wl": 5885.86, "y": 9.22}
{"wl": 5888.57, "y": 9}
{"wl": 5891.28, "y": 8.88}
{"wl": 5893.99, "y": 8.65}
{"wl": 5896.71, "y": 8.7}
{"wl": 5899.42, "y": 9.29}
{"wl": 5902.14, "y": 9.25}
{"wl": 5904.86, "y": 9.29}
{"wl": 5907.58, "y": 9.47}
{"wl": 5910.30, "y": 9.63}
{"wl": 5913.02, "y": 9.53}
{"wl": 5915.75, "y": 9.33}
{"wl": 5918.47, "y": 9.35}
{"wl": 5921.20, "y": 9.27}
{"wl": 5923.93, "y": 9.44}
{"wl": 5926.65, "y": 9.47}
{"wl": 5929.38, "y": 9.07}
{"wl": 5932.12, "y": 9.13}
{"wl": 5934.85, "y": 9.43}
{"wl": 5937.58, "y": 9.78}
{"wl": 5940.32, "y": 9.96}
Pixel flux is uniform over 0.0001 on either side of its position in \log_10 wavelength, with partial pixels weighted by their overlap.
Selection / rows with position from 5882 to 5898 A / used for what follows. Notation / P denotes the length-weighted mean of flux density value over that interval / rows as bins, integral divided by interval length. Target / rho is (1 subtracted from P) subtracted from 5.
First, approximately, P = 8.9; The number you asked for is -2.95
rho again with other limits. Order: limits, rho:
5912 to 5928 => -3.40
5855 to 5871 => -3.47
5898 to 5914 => -3.41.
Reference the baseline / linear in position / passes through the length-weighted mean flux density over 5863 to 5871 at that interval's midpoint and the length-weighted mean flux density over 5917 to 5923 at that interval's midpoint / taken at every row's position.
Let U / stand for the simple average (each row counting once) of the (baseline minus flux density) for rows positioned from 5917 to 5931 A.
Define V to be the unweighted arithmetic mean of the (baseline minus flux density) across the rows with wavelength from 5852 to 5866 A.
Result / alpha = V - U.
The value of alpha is 0.3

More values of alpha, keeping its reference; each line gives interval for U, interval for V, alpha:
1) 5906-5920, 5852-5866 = 0.4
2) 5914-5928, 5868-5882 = -0.8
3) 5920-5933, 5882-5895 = 0.5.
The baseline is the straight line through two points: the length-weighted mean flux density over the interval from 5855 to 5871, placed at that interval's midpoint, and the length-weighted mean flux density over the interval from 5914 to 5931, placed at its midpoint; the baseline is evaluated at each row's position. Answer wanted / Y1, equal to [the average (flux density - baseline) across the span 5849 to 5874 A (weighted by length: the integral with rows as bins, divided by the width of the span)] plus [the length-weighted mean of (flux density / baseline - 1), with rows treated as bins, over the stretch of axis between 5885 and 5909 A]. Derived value 0.11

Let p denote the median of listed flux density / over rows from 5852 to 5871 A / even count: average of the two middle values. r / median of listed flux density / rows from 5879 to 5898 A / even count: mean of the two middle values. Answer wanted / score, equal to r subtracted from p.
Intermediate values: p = 9.48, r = 9.00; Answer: 0.5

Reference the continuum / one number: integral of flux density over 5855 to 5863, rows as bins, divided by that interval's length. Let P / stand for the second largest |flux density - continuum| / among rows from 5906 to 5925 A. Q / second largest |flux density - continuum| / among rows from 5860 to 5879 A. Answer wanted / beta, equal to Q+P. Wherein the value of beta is 1.9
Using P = 0.24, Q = 1.71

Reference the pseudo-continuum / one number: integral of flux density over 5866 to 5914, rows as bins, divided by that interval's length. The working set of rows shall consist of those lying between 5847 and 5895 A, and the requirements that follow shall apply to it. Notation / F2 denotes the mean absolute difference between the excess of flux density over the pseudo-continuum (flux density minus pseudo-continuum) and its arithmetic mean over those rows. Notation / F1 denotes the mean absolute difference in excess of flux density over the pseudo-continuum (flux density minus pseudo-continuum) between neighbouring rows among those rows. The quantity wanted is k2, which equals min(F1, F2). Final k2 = 0.33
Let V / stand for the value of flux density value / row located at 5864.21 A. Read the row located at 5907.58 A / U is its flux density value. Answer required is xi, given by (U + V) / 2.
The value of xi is 9.46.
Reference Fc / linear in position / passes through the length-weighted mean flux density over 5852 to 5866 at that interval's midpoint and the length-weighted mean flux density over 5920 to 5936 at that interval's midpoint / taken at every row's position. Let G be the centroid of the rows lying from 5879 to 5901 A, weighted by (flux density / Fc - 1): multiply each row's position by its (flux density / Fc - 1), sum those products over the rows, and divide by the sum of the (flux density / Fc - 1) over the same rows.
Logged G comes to 5894.8 A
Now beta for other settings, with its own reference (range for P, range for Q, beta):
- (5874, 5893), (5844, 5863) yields 2.2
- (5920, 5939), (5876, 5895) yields 0.9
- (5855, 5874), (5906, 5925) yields 0.7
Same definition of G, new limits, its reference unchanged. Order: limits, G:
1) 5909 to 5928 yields 5916.4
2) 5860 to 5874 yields 5871.6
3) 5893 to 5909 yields 5894.8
